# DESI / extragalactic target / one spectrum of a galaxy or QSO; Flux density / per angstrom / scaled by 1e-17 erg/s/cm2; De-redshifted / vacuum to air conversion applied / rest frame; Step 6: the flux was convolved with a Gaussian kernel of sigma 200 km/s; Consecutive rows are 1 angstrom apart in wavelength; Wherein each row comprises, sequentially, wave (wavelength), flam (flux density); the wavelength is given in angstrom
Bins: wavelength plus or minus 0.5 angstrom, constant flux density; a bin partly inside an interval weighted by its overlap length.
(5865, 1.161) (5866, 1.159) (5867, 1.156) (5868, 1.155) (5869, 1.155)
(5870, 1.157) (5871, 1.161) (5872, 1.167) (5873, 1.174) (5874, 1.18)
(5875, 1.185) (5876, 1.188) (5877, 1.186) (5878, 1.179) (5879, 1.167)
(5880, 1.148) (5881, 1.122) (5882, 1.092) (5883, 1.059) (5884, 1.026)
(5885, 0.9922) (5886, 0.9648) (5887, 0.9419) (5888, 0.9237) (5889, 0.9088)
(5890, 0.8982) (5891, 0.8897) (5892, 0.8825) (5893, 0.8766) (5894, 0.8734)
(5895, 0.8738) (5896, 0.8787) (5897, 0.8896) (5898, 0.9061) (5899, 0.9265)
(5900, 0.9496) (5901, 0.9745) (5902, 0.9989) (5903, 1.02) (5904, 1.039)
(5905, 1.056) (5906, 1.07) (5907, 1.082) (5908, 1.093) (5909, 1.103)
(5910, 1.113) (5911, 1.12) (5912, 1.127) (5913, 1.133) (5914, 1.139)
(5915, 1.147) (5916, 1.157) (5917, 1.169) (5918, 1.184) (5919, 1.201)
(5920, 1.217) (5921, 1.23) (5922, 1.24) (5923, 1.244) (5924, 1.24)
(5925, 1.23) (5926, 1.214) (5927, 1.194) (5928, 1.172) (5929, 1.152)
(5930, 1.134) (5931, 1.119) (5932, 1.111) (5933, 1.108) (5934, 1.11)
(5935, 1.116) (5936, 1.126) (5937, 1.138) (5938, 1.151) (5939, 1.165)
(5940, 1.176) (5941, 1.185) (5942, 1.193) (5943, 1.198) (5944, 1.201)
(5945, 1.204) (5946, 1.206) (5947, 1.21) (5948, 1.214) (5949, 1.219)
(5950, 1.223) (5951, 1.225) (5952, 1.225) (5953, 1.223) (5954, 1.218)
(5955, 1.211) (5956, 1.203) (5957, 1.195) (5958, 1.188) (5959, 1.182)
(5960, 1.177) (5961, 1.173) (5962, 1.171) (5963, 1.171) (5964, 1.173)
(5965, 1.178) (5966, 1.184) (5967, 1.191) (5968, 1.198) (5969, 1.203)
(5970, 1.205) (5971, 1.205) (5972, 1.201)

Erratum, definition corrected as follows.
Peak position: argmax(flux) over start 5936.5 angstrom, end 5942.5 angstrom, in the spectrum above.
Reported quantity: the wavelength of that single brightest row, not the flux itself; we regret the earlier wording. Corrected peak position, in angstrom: 5942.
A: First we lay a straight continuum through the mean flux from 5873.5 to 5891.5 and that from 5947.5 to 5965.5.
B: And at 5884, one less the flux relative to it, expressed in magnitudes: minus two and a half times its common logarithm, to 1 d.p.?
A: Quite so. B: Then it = 3.7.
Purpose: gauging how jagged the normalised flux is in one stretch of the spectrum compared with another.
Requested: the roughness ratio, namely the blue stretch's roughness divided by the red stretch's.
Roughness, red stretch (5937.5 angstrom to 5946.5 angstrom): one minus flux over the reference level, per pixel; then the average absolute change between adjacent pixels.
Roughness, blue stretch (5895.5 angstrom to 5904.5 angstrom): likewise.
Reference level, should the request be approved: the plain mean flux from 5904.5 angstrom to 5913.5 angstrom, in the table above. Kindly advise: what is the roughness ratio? 2.9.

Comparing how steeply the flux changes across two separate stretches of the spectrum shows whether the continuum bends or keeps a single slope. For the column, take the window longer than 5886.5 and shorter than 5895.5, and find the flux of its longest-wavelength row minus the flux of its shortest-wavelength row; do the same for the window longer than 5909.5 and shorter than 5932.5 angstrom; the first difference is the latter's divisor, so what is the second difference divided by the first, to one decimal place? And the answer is 0.0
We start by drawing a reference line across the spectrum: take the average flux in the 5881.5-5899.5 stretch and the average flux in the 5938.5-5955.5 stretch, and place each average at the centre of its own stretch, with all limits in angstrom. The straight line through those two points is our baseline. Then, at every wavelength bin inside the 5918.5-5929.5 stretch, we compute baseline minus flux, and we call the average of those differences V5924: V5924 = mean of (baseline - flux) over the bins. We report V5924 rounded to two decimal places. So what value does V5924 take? -0.12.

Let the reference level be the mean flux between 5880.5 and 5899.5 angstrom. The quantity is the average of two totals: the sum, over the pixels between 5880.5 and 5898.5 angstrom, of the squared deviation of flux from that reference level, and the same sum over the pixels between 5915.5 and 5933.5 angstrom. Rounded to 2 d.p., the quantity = 0.59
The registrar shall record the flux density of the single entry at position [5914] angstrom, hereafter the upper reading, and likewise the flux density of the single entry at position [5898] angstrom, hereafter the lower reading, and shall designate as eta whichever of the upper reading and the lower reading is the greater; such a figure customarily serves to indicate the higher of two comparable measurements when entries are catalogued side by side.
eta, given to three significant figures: 1.14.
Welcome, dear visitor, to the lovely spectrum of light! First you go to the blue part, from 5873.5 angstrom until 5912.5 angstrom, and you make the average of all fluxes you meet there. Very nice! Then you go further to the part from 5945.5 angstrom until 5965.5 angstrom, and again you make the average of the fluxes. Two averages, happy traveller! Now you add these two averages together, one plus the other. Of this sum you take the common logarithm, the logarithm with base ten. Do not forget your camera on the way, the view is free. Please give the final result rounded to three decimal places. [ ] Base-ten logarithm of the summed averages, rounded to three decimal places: 0.347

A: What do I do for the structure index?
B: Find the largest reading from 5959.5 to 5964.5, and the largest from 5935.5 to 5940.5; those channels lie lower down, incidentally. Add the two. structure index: 2.35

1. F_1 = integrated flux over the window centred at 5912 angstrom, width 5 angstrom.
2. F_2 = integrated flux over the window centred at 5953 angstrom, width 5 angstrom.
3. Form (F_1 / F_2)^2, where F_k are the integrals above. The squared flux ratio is 0.85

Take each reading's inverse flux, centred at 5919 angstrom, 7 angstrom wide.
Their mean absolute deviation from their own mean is 0.018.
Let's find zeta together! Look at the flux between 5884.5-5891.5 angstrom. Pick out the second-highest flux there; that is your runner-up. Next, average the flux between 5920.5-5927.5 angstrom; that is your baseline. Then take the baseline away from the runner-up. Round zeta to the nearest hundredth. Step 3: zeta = -0.26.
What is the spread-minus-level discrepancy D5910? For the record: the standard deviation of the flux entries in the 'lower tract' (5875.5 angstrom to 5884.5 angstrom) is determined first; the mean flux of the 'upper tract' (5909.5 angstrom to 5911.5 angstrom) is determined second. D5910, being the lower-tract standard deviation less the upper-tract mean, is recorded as -1.06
